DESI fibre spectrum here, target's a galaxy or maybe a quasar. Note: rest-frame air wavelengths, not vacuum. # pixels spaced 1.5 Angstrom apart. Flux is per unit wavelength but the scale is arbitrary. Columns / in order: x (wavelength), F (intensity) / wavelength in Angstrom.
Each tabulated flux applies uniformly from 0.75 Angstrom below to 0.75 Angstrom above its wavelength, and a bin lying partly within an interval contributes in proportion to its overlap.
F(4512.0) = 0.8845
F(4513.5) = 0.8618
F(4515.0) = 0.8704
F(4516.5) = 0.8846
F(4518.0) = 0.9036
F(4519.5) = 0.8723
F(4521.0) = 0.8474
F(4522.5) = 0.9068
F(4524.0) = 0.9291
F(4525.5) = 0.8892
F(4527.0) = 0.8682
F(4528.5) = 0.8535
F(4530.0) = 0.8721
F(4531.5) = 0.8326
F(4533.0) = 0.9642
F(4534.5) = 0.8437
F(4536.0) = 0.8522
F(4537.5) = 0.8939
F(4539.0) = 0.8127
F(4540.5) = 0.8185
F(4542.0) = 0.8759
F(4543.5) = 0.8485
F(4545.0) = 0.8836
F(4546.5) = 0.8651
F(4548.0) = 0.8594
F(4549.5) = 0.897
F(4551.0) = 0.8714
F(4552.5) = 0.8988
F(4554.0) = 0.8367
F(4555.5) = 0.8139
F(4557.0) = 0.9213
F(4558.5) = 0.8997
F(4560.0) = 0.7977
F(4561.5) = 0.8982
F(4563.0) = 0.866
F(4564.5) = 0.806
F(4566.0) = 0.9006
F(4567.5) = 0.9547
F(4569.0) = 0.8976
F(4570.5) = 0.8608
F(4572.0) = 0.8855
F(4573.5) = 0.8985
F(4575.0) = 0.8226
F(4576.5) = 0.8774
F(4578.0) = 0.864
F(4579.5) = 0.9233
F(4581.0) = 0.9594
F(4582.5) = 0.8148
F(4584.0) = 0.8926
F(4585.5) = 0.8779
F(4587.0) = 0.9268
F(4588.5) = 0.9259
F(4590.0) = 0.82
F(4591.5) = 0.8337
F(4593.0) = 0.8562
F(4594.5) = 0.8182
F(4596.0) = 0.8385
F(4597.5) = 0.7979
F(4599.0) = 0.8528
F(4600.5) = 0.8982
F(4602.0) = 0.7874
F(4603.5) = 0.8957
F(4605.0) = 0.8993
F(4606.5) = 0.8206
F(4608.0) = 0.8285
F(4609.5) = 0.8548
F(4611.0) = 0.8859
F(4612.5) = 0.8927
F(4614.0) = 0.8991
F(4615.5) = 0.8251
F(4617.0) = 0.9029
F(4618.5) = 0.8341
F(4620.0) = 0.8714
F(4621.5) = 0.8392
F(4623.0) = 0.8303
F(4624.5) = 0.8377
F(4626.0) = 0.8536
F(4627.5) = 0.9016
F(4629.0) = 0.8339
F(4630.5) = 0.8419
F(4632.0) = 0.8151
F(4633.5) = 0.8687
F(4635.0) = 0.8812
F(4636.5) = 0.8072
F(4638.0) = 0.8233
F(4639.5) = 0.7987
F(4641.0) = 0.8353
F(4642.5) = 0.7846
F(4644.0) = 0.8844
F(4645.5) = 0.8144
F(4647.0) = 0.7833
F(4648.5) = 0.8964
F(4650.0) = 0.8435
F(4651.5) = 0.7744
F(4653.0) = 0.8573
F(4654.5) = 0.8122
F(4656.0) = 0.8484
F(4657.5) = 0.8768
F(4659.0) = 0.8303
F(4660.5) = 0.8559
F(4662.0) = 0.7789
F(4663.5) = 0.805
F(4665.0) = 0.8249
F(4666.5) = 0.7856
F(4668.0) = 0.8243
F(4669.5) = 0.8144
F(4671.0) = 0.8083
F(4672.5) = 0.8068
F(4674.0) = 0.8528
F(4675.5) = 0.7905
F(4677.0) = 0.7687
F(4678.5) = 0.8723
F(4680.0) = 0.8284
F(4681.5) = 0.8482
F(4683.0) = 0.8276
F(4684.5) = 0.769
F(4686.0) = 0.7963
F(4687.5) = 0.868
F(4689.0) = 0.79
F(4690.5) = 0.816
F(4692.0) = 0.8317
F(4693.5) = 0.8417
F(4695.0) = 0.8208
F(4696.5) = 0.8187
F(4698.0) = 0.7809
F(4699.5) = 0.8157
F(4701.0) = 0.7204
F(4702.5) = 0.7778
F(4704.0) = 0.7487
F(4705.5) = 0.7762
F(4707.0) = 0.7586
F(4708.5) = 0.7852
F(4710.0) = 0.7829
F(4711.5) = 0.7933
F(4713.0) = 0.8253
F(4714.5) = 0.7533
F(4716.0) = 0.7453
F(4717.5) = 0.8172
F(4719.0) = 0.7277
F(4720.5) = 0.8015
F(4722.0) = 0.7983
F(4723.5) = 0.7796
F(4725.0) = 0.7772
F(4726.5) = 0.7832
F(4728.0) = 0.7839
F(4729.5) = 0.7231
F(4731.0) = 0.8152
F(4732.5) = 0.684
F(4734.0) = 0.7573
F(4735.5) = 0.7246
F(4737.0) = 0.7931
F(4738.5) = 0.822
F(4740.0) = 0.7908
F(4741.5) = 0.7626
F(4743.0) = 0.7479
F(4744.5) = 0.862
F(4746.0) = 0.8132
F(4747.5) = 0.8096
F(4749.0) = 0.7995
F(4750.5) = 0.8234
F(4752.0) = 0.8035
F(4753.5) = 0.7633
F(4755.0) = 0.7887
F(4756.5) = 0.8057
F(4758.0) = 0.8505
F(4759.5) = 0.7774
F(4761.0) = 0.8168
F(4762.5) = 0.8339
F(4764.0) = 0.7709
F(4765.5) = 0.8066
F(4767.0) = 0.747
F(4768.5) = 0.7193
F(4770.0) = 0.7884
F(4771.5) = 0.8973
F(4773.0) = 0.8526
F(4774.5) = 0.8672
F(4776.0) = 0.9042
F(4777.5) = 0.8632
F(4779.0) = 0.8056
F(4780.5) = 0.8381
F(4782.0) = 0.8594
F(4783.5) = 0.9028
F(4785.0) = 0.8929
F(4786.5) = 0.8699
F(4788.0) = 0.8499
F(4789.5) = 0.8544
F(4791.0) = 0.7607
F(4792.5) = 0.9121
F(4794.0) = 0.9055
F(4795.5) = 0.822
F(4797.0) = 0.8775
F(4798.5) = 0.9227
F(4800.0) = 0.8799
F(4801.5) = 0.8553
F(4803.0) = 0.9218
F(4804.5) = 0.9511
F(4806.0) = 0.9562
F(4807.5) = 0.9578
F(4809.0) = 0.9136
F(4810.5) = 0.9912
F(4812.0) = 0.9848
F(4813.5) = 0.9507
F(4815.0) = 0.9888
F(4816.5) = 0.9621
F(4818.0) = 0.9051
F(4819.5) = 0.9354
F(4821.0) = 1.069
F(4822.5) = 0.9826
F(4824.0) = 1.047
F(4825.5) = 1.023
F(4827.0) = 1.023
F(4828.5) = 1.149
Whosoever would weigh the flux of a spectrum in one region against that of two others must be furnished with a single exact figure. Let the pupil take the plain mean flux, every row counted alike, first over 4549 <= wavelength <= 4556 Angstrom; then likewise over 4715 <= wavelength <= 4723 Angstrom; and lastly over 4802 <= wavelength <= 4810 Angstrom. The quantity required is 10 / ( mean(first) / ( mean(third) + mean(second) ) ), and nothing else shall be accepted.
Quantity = 19.9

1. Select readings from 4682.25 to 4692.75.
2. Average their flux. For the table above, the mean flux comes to 0.81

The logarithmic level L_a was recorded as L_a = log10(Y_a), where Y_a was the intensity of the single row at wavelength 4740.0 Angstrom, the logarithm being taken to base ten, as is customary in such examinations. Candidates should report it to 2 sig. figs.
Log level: -0.10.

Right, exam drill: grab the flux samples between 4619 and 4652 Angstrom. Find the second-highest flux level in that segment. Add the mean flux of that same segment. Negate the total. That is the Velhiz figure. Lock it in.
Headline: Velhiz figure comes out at -1.73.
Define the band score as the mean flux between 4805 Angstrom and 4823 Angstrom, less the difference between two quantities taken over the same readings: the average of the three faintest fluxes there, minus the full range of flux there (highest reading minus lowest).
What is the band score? 0.212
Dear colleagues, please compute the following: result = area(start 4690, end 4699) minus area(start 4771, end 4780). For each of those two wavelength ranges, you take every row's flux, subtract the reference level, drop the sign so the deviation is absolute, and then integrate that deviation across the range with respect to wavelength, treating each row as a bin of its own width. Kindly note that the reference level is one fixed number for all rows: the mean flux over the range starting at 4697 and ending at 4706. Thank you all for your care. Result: -0.4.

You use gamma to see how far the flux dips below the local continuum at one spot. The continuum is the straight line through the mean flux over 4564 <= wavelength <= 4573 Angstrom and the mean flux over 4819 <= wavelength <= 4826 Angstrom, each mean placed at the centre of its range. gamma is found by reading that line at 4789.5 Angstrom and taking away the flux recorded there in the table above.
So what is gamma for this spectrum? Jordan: 0.14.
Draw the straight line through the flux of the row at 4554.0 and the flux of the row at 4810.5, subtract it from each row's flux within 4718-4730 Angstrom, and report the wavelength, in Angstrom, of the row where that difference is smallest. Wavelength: 4729.5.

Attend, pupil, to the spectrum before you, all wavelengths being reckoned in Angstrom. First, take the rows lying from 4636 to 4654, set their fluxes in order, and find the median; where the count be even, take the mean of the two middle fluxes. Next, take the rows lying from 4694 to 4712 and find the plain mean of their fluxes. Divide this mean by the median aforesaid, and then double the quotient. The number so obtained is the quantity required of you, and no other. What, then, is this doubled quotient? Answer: 1.91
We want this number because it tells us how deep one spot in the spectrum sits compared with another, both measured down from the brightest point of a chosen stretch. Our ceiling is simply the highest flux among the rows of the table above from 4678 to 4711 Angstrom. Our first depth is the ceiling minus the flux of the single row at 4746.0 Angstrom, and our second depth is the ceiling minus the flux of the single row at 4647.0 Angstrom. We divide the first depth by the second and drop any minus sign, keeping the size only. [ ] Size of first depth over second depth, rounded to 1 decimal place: 0.7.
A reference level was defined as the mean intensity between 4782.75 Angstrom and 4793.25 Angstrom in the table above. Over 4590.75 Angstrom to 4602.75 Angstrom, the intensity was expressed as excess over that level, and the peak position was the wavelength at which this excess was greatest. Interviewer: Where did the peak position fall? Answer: 4600.5 Angstrom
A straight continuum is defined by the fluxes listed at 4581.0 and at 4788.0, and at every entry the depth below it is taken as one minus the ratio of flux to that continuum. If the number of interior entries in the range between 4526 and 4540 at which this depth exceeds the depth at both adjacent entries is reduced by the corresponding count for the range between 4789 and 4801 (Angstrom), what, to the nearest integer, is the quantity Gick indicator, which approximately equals 1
